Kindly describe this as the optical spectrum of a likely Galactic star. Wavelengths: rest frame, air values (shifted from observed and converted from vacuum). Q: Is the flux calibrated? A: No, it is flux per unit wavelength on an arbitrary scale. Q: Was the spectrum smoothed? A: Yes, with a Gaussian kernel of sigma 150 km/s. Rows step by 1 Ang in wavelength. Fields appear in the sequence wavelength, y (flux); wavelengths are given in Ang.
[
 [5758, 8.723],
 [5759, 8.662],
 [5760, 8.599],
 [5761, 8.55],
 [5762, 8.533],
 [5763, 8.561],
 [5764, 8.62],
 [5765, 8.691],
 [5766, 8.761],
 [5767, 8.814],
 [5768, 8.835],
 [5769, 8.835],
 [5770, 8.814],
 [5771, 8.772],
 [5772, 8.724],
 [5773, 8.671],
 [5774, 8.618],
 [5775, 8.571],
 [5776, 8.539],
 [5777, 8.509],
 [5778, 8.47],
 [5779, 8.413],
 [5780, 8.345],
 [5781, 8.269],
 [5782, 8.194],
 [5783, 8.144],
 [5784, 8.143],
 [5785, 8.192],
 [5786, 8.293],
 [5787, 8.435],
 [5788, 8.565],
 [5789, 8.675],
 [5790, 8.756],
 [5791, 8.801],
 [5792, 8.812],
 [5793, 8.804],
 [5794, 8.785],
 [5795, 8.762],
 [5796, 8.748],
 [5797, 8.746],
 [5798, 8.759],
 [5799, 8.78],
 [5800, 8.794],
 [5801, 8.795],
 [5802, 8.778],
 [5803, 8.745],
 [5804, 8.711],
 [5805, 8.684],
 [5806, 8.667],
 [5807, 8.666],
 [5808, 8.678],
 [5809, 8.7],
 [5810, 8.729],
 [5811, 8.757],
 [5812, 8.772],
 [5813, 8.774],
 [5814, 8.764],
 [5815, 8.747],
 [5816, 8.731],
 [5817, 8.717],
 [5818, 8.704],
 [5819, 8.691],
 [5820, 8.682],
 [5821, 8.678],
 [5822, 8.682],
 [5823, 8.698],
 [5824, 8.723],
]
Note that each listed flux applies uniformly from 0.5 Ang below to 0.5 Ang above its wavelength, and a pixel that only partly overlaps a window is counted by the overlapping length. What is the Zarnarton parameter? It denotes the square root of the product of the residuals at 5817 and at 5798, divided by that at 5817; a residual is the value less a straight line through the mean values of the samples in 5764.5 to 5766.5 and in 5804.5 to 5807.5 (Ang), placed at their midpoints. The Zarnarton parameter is 1.1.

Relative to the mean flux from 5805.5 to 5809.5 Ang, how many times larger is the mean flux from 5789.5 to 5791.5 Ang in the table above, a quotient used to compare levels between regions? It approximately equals 1.01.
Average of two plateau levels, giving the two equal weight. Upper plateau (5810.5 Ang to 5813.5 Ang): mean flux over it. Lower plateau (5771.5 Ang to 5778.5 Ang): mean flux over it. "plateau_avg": 8.68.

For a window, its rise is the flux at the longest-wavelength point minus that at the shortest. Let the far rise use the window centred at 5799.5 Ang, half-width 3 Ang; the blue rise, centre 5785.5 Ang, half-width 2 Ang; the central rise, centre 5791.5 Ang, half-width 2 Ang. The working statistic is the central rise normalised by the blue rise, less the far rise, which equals 0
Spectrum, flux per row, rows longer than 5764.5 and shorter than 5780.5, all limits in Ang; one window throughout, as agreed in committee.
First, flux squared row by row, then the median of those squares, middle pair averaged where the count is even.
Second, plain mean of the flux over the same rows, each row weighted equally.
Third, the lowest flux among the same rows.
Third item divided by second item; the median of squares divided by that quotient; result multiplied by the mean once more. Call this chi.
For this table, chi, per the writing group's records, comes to 675.5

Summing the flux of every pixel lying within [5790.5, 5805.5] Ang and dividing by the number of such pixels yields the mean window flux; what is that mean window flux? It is 8.77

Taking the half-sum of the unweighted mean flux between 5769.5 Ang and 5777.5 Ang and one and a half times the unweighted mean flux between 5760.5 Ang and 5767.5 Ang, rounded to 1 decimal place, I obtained 10.8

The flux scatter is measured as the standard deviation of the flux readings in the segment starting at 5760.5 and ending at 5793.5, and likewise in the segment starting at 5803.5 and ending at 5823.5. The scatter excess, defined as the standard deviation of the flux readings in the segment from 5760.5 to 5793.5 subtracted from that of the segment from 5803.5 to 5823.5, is -0.18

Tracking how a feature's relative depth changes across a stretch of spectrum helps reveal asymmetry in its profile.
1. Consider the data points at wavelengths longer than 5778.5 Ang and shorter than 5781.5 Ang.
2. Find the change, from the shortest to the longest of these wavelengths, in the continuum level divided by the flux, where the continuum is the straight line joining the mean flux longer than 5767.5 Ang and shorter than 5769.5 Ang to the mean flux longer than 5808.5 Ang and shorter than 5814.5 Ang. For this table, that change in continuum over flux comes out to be 0.02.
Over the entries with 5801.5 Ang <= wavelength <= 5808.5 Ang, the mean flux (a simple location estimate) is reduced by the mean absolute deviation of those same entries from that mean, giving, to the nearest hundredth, 8.67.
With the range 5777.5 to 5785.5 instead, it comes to 8.17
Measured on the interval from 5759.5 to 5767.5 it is 8.56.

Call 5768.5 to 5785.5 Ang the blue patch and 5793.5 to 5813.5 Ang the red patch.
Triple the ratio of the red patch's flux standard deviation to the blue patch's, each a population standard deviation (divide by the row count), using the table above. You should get 0.54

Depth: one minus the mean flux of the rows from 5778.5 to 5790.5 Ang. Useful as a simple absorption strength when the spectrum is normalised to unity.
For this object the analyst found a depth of -7.369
